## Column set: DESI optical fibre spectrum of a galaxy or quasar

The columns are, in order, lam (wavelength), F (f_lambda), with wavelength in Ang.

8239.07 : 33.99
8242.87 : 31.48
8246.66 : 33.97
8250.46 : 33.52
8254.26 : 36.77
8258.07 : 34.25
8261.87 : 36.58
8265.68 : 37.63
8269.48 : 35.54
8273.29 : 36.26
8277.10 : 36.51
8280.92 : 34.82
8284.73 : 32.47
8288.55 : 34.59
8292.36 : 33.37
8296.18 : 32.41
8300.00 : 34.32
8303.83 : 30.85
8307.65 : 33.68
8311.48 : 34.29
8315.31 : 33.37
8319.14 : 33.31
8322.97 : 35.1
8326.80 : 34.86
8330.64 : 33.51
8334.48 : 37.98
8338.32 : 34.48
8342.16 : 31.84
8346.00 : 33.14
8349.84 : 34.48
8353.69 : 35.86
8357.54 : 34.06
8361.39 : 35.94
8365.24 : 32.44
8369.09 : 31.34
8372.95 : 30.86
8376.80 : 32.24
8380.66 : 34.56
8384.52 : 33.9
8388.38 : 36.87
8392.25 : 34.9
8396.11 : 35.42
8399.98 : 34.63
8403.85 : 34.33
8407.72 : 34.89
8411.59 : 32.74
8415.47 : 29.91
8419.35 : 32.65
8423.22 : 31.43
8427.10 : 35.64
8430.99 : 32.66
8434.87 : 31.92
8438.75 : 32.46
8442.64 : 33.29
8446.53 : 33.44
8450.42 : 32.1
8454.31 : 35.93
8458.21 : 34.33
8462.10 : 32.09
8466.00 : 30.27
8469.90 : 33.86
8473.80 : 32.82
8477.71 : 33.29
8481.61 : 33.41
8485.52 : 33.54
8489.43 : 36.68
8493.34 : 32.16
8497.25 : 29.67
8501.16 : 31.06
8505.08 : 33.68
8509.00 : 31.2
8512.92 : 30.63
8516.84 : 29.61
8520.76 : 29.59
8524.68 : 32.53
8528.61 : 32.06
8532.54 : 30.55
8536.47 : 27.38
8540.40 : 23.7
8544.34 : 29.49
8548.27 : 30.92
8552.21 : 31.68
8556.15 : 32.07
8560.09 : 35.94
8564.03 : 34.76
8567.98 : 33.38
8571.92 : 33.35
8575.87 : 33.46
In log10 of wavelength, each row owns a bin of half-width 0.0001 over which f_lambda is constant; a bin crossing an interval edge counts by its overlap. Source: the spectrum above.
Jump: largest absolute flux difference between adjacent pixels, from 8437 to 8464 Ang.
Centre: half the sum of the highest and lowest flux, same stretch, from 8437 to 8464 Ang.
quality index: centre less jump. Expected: 30.2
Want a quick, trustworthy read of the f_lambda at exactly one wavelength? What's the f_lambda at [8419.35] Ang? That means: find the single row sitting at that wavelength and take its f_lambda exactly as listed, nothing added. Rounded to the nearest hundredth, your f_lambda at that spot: 32.65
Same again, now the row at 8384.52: 33.90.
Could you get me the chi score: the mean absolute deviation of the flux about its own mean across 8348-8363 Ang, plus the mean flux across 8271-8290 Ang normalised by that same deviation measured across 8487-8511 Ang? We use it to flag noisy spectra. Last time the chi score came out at 19.7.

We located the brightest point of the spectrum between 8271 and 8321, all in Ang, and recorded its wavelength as 8277.10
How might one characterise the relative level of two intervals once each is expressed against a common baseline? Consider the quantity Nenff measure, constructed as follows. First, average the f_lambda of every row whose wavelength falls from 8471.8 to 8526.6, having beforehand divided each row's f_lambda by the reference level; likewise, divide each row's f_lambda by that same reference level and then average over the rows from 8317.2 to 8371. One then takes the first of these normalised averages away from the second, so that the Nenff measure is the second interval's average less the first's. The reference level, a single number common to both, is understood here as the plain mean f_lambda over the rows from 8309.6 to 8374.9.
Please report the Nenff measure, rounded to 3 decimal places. 0.060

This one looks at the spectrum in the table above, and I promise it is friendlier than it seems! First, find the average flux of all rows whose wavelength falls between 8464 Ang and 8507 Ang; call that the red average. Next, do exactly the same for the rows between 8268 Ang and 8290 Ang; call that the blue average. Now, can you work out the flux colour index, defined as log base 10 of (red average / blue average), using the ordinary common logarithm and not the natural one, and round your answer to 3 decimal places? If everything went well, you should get -0.029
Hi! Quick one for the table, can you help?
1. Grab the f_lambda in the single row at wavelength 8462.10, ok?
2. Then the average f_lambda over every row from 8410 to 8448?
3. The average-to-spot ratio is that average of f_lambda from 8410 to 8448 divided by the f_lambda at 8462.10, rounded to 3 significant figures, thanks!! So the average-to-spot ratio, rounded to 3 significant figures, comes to 1.02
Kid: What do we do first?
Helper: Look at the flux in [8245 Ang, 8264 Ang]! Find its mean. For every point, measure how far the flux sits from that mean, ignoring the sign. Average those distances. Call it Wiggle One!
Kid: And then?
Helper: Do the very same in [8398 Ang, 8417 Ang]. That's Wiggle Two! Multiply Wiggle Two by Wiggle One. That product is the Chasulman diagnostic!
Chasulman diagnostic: 2.1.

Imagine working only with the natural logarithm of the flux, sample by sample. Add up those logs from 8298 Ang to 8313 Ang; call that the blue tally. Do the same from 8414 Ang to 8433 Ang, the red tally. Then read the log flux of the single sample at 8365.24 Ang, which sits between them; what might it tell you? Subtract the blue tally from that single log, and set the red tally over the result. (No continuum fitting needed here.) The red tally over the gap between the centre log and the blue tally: -1.7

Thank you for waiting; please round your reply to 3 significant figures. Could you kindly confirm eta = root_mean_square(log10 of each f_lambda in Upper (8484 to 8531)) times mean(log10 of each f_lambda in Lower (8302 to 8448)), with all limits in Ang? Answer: 2.29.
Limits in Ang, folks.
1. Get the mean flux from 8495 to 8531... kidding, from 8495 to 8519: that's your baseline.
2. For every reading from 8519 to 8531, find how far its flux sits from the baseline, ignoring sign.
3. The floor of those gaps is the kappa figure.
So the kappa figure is 1.1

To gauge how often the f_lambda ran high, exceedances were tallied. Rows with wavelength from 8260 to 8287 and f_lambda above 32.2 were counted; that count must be 7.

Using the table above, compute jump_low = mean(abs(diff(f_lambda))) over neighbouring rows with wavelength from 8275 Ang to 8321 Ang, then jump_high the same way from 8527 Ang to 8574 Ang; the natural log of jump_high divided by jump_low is 0.246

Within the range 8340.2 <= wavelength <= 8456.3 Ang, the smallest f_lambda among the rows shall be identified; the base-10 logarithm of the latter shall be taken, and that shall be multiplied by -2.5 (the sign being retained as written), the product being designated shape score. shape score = -3.69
